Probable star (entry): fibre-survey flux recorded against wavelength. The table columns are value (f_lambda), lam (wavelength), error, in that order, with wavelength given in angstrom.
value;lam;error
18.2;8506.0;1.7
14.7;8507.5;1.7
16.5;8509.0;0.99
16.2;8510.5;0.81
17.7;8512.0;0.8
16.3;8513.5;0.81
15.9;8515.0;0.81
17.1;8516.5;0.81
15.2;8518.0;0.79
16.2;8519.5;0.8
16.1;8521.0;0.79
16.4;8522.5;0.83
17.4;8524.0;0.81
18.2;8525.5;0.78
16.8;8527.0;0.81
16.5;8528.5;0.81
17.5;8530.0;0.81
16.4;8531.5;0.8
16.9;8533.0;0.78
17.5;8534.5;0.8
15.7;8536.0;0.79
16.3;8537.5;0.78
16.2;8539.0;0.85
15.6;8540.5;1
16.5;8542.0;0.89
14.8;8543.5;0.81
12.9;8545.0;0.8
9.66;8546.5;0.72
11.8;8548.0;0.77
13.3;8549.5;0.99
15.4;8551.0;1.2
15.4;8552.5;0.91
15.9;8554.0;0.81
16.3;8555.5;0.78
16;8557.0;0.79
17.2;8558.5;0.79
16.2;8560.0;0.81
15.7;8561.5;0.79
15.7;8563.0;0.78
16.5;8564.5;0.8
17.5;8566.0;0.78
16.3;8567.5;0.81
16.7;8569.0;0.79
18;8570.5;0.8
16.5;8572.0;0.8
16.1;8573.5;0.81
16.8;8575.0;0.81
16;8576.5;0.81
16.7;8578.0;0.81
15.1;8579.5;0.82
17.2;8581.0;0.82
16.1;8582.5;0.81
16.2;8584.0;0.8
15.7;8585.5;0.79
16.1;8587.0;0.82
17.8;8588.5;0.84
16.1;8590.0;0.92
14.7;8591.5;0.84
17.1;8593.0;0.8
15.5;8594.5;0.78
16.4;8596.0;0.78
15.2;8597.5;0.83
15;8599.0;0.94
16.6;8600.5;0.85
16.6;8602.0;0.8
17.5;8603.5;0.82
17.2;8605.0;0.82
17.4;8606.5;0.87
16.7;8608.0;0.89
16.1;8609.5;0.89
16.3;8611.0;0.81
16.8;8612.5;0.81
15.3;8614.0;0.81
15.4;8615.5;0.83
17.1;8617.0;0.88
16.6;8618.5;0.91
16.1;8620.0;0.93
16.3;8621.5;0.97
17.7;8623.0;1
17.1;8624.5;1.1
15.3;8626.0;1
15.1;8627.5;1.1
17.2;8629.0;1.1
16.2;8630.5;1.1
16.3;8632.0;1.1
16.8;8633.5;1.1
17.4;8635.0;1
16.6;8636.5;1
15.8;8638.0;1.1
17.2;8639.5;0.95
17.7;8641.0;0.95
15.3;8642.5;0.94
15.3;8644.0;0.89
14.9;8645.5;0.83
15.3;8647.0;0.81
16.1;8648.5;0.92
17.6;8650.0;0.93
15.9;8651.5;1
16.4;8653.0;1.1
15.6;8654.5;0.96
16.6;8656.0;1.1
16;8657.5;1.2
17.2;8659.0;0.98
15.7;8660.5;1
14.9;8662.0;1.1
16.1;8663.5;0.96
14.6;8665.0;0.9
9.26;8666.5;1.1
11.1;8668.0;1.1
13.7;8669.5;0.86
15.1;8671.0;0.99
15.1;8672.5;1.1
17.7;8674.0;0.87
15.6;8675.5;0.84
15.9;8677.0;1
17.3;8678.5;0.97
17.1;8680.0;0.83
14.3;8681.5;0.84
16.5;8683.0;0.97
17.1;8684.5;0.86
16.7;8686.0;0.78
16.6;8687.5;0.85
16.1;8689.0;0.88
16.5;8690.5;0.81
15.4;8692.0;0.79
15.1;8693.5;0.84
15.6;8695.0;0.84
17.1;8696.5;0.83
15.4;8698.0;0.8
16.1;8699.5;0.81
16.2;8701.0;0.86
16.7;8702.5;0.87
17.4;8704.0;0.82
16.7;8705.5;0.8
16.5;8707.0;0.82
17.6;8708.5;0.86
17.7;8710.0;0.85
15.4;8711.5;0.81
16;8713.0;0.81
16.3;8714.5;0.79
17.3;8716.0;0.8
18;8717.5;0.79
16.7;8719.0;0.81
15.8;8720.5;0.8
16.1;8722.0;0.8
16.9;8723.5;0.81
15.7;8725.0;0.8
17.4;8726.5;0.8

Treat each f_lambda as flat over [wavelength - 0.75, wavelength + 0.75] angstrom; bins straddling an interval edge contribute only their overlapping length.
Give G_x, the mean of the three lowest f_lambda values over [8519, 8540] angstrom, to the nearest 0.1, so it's 16.0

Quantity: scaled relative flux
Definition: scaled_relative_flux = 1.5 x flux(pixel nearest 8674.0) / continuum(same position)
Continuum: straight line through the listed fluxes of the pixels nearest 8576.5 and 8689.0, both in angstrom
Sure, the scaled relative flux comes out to 1.7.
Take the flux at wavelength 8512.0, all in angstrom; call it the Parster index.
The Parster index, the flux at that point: 17.7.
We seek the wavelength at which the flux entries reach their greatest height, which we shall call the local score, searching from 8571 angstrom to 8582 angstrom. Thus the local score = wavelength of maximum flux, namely 8581.0 angstrom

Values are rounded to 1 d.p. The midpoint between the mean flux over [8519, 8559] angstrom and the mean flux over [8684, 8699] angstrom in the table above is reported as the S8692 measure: 15.9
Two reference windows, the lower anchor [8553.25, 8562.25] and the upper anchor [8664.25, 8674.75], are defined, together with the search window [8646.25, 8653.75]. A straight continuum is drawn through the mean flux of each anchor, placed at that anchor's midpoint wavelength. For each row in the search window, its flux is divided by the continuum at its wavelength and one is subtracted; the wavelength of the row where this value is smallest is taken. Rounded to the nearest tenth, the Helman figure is 8647.0 angstrom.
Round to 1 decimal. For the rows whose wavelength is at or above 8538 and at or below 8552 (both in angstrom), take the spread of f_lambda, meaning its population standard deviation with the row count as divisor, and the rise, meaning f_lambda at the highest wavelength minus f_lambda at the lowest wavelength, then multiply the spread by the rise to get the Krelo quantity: -1.7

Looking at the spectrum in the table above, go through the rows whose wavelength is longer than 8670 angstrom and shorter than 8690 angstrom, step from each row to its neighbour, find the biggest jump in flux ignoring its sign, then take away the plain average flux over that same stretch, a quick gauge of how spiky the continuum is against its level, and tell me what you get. -13.4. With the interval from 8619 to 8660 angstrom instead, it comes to -13.9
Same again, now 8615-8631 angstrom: -14.3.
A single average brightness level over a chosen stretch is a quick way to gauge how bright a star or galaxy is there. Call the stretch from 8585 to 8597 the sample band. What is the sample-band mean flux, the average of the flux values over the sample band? 16.2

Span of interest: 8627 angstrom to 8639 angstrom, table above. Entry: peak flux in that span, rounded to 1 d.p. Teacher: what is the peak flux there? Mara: 17.4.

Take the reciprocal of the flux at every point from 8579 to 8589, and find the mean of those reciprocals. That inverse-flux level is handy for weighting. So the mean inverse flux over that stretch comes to 0.0615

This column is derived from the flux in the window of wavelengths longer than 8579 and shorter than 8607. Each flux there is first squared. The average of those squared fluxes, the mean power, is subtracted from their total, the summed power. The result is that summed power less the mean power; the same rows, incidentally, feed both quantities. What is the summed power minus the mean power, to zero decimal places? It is 4791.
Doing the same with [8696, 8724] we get 4986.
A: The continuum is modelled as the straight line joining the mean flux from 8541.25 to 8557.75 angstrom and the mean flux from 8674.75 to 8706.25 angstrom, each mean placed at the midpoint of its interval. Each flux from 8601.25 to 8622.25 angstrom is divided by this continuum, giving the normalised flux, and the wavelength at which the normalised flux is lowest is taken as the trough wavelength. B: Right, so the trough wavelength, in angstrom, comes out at 8614.0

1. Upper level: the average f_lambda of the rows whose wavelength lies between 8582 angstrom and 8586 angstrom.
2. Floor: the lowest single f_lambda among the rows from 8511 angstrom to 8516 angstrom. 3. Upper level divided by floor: 1.01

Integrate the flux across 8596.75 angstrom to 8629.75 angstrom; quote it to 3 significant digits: 541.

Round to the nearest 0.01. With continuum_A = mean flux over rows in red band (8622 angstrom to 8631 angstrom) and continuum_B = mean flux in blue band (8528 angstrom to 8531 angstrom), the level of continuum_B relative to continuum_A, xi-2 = 1.03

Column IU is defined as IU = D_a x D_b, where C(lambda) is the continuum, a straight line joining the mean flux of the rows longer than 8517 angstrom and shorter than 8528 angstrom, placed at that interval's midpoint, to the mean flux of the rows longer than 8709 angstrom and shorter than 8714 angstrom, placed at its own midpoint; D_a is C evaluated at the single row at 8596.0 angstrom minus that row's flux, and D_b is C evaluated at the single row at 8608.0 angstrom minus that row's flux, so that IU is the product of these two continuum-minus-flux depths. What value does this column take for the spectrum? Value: -0.02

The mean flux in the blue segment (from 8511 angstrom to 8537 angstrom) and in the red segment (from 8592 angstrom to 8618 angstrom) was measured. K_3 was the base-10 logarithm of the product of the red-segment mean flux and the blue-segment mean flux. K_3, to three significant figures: 2.44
